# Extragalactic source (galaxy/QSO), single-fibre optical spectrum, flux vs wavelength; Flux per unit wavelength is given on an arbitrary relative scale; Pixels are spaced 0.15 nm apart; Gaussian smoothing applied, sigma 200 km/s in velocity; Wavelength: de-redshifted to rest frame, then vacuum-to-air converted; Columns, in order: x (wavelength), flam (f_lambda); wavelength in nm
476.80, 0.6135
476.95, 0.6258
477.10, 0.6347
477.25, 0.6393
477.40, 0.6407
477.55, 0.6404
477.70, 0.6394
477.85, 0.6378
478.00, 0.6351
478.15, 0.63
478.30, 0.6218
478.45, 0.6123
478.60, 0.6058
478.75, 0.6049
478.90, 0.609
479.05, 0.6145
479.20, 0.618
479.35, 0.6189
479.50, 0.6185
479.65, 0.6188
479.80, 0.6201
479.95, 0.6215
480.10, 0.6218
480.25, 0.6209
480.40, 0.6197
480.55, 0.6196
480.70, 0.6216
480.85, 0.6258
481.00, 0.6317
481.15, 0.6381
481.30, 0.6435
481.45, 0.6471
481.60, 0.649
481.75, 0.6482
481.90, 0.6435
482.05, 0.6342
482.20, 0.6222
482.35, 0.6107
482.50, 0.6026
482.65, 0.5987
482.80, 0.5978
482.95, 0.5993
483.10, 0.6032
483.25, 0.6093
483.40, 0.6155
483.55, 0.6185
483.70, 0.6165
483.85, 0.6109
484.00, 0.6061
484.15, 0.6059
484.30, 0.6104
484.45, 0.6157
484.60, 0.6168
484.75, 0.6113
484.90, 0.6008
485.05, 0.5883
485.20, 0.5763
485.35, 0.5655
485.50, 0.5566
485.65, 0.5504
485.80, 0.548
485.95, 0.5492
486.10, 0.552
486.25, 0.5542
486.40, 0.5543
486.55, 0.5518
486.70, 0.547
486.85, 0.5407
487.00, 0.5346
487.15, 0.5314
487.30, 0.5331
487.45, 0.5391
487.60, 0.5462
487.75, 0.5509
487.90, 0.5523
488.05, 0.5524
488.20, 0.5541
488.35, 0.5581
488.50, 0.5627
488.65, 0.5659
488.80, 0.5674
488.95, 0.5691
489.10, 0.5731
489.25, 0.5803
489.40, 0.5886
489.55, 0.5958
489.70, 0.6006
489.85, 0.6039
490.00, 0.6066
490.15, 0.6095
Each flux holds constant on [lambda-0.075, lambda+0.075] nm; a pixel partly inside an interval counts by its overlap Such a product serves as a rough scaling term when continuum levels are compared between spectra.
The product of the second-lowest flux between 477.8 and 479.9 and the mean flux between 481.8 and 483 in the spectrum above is 0.372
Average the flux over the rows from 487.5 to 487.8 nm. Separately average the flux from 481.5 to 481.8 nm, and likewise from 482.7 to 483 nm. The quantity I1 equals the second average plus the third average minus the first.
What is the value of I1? 0.70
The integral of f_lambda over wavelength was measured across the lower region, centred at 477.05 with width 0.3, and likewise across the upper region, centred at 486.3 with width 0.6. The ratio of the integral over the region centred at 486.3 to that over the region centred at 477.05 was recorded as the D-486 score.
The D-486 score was 1.8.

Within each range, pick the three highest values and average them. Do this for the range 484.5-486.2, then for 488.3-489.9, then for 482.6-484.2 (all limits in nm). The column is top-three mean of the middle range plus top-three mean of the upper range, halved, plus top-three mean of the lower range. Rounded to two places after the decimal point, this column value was 1.22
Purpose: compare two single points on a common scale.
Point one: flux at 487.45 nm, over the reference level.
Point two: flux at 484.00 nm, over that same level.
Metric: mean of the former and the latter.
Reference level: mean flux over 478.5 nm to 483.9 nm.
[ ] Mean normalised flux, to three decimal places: 0.924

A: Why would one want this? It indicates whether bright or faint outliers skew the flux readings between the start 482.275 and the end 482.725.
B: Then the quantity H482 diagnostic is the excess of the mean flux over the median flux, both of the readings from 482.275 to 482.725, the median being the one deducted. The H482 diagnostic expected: 0.0014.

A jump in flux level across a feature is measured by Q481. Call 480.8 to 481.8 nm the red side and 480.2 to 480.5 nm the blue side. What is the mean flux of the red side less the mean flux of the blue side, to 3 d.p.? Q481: 0.020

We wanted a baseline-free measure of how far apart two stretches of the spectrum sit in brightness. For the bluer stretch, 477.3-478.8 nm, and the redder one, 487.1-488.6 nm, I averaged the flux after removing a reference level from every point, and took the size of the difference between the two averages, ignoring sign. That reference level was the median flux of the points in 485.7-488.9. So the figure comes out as 0.08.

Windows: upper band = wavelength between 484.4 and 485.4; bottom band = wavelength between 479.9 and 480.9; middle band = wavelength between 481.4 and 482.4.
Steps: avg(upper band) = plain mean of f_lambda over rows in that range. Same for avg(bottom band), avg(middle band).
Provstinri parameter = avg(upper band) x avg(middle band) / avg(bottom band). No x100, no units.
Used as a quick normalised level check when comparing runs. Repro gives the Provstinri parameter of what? 0.61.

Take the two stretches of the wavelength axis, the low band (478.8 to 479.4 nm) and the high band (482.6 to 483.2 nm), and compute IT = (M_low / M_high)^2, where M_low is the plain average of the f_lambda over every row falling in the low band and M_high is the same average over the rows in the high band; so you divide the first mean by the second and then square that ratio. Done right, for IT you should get 1.05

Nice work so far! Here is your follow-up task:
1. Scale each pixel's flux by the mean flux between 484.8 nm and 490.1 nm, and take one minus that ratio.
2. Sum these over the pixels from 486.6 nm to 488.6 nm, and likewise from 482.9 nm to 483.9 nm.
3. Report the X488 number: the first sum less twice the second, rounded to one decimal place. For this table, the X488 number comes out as 1.6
